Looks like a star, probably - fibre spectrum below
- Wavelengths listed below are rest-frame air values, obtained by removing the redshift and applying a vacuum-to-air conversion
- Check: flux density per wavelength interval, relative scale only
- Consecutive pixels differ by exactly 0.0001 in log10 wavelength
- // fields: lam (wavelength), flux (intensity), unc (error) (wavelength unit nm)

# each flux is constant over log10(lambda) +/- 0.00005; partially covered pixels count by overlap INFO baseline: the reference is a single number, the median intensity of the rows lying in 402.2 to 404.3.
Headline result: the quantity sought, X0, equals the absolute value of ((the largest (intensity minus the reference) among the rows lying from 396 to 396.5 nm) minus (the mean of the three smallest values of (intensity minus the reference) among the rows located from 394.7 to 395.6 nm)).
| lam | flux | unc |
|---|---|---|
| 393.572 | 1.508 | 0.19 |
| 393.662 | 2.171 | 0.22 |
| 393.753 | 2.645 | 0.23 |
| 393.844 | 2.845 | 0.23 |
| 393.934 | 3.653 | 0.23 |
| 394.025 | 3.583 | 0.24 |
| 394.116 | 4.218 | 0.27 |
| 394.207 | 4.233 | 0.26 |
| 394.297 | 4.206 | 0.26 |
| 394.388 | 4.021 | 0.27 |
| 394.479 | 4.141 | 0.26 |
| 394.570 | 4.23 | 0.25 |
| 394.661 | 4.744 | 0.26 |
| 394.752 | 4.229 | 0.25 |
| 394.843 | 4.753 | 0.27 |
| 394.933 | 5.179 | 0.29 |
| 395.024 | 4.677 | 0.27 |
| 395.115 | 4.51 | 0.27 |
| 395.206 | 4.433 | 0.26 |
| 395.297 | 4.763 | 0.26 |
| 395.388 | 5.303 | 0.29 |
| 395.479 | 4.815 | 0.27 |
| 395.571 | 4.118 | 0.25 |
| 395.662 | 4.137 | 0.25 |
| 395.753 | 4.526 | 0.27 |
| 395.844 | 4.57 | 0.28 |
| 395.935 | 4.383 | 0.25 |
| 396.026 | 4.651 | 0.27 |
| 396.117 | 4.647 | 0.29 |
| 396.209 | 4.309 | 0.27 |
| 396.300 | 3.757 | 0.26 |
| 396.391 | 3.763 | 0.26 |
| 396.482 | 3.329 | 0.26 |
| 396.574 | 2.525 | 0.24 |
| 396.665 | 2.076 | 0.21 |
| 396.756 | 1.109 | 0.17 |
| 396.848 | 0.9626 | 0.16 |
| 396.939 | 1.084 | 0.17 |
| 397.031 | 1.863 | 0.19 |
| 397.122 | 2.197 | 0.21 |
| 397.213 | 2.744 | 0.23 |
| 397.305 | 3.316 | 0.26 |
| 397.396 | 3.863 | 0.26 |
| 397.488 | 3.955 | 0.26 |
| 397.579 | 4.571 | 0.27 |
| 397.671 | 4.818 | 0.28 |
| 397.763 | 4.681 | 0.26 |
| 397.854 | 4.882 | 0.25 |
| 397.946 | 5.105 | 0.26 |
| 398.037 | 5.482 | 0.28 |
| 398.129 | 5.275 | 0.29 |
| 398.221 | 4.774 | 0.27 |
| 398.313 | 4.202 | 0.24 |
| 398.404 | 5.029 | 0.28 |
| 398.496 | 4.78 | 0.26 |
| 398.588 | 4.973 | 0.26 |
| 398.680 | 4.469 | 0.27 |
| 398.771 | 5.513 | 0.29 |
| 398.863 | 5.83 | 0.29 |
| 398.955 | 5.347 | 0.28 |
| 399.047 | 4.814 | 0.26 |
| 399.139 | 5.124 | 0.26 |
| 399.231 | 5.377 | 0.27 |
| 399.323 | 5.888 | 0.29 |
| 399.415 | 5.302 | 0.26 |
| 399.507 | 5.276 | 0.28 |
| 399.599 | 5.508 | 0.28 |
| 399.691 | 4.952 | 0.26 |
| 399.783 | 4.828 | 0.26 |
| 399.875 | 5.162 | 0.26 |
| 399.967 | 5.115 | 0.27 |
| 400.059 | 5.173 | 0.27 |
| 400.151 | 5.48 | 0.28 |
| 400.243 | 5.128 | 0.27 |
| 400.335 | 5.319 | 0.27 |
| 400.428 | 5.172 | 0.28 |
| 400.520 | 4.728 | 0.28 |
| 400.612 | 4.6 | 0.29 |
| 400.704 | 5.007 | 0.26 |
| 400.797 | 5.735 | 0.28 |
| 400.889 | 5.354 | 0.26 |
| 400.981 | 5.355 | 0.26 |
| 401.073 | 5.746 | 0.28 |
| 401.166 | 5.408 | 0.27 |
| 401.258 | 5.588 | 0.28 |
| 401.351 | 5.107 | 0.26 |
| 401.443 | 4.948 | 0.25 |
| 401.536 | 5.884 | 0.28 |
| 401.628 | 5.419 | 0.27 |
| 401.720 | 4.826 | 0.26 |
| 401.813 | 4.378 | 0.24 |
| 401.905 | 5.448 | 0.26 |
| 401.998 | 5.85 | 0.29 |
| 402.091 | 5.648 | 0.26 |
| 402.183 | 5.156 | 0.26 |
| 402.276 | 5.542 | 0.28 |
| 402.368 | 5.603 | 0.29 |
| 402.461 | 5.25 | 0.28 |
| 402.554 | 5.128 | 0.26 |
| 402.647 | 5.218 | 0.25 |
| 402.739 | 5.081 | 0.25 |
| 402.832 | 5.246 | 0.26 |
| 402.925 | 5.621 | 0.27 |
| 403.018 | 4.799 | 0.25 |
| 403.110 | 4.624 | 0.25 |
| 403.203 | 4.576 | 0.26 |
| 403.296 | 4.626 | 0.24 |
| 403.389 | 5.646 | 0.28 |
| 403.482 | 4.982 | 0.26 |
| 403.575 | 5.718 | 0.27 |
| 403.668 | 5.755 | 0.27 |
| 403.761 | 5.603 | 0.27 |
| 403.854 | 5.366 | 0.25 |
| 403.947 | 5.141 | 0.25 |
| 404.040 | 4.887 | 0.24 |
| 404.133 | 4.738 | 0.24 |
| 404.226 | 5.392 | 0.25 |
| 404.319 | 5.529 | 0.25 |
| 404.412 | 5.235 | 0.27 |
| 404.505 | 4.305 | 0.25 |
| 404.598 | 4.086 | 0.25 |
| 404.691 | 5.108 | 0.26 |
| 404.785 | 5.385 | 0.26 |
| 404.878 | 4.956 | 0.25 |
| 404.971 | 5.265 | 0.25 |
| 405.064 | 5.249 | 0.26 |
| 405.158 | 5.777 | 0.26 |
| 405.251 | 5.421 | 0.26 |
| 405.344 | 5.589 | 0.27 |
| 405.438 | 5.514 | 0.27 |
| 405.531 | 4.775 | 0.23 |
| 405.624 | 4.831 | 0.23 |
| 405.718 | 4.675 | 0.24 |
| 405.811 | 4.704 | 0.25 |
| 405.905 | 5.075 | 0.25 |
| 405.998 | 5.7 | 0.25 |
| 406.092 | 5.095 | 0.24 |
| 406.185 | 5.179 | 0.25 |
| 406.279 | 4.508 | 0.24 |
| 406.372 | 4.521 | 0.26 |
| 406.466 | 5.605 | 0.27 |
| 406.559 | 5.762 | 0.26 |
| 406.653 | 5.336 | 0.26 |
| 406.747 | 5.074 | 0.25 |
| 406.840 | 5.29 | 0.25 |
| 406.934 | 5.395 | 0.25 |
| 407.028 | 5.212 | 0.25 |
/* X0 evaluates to 0.39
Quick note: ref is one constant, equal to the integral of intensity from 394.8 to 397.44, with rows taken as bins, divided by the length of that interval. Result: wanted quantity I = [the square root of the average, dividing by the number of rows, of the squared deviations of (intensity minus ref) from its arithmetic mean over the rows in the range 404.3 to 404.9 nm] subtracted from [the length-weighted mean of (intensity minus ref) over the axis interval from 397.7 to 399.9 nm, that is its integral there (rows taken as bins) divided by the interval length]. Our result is 0.93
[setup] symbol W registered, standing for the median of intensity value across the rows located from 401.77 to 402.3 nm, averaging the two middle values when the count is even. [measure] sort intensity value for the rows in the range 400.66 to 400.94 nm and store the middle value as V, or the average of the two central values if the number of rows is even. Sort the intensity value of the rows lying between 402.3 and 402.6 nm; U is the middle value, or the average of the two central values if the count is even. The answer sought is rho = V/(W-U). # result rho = 22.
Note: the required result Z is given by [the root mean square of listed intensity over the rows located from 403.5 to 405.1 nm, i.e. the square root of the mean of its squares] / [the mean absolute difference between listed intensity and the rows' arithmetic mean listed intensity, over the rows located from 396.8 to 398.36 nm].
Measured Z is 4.3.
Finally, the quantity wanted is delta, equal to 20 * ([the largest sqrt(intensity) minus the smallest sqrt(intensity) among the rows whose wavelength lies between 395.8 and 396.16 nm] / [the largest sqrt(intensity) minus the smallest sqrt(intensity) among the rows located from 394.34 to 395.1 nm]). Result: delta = 5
